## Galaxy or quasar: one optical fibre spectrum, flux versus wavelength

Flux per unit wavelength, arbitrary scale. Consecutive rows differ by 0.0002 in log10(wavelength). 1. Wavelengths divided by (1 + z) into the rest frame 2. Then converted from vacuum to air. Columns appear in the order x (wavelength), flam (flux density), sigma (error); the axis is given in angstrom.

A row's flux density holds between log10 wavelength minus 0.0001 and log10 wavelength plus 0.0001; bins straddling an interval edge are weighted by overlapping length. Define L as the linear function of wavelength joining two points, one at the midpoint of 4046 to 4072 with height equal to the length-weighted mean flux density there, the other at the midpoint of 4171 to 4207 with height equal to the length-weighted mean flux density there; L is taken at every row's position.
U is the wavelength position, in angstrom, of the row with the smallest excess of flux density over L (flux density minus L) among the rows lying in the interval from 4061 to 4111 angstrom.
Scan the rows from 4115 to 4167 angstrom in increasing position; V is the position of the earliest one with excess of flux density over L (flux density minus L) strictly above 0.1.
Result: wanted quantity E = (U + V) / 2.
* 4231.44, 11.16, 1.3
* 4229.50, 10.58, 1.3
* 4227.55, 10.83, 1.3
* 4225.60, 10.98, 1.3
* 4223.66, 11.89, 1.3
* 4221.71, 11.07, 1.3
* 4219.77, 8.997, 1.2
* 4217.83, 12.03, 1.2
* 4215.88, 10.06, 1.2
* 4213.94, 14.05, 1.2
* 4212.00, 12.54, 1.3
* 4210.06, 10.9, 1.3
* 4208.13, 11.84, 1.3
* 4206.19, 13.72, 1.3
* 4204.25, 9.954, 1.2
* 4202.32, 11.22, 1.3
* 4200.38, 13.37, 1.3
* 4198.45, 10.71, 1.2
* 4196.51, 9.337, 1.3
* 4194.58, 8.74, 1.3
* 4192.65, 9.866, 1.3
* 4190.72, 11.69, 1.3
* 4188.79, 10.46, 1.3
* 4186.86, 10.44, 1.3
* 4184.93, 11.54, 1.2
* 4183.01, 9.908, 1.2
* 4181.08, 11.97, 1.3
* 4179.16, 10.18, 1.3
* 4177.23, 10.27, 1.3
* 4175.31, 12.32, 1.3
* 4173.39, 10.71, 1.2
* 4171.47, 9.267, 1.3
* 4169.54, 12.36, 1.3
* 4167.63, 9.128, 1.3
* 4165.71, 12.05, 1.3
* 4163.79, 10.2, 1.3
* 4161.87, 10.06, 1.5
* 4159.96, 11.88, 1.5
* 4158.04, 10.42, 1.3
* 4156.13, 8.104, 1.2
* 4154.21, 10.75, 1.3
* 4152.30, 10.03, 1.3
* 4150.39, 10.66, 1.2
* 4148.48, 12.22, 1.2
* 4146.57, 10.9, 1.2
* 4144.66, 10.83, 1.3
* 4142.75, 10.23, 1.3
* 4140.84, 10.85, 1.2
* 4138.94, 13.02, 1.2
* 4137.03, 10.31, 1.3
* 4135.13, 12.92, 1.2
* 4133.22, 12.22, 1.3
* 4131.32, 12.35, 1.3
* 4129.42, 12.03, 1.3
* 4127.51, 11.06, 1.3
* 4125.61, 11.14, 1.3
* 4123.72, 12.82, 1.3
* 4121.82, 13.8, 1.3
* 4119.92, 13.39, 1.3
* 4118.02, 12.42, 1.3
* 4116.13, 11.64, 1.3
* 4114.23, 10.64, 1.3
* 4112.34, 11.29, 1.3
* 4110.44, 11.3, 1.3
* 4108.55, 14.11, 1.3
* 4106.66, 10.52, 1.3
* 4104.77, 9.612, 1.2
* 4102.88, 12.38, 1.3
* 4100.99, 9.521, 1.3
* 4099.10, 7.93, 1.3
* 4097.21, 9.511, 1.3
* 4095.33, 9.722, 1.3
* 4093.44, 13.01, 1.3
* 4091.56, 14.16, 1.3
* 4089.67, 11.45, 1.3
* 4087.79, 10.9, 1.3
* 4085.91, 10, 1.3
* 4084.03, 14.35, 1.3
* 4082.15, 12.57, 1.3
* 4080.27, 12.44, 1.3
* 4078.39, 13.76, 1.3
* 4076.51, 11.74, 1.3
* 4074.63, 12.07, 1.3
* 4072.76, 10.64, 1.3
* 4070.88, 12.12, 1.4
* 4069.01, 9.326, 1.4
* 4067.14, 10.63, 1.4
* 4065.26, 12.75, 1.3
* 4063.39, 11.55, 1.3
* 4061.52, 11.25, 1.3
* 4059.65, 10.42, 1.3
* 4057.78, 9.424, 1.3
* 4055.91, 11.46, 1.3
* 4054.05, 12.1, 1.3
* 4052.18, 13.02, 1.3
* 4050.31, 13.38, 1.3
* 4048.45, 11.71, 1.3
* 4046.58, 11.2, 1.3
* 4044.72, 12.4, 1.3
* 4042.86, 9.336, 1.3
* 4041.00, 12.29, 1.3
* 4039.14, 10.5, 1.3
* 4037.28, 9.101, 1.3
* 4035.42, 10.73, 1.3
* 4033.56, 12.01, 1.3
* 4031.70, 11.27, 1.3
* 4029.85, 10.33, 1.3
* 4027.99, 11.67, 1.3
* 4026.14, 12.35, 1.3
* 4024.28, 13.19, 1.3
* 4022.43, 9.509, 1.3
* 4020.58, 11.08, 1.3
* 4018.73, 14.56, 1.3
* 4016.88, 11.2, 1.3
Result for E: 4107.6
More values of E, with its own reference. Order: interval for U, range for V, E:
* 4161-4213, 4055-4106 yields 4129.0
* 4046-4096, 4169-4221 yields 4119.3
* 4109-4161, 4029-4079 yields 4094.8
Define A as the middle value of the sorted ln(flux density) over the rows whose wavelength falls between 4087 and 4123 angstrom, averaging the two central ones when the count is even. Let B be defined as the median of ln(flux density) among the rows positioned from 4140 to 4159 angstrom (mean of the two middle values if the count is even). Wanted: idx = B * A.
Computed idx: 5.7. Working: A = 2.42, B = 2.37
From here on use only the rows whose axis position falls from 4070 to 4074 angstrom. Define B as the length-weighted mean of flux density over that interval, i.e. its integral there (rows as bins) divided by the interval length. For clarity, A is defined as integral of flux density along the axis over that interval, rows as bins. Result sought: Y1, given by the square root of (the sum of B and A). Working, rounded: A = 46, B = 11.4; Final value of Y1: 7.6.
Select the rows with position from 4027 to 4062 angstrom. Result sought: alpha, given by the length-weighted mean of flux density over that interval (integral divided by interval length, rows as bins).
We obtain 11.2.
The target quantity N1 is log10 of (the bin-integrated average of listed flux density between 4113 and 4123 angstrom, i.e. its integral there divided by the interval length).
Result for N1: 1.09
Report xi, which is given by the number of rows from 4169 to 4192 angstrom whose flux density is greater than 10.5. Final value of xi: 6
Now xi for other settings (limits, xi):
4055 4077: 9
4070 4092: 11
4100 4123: 10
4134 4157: 8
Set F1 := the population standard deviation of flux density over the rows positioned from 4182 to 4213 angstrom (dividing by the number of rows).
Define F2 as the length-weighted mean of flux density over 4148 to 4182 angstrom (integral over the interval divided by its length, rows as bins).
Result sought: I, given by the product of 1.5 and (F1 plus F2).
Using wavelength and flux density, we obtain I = 18.04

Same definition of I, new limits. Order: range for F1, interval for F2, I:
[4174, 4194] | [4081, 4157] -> 18.44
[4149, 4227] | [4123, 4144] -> 19.54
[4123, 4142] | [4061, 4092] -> 19.13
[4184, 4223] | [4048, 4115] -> 19.39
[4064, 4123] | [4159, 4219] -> 19.02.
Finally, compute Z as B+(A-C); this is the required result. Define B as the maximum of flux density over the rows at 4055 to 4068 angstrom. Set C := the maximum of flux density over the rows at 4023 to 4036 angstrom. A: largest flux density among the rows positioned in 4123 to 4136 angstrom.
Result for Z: 12.5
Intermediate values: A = 12.92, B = 12.75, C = 13.19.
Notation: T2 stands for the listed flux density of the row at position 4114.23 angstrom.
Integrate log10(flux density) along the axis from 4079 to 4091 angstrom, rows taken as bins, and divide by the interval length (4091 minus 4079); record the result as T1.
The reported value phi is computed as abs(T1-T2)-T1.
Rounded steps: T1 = 1.08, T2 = 10.64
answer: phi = 8.5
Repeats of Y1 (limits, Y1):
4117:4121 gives 8.0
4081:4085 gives 8.2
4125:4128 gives 6.7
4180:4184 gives 7.4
